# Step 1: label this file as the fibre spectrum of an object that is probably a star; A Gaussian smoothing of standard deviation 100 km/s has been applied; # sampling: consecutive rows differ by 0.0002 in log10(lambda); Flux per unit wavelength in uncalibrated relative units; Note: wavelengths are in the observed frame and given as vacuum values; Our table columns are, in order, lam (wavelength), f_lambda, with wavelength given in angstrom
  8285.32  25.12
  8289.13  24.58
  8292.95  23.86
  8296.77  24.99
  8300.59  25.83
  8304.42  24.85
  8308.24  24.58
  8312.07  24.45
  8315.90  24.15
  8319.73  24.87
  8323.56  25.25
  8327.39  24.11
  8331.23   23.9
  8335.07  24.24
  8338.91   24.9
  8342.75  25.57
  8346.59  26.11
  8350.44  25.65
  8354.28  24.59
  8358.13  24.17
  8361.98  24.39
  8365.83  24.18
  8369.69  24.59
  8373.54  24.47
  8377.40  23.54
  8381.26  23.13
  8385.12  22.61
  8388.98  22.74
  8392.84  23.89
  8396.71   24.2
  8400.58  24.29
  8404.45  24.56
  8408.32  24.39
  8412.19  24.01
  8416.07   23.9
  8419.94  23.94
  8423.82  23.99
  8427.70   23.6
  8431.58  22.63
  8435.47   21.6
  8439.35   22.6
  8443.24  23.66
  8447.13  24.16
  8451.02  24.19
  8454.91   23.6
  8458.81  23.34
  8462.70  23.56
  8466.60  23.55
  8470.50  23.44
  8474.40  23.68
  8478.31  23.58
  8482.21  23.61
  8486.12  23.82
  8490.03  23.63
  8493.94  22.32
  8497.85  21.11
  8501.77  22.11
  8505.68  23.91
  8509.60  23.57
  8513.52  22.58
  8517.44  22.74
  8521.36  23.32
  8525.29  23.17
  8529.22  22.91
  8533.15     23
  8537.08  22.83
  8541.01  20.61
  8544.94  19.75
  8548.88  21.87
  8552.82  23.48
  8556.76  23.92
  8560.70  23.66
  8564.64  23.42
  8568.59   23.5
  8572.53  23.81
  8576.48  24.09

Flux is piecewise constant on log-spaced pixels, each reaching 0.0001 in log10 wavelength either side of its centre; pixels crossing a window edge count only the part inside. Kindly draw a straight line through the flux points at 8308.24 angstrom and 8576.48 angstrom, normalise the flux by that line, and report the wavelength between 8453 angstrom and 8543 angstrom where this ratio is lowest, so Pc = 8541.01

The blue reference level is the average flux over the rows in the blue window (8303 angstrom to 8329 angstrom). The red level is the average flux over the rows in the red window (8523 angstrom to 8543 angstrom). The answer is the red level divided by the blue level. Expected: 0.914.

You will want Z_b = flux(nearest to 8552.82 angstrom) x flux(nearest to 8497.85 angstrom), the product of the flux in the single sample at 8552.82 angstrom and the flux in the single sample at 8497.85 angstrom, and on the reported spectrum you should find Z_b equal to 496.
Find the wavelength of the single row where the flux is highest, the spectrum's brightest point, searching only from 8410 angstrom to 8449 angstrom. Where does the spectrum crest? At 8447.13 angstrom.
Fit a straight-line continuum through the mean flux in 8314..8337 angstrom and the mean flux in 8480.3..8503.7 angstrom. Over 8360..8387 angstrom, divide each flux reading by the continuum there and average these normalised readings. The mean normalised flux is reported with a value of 0.996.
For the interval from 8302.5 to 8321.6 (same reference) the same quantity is 1.001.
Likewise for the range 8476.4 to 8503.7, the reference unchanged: 1.004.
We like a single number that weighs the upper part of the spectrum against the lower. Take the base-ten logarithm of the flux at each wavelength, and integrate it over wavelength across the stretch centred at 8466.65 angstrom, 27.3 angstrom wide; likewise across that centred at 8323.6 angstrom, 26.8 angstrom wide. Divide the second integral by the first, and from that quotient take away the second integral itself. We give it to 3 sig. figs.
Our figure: -36.2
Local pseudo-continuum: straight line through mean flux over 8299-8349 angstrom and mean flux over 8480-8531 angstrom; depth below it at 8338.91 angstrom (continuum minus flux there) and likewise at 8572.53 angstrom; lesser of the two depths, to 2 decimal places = -1.50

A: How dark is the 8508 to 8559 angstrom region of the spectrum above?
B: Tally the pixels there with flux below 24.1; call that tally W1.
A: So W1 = 13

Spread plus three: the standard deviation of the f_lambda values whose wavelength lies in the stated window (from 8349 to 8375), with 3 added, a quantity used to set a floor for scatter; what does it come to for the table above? 3.5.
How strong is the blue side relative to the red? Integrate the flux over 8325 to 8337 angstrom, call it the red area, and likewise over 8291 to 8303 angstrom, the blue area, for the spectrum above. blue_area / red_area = 1.03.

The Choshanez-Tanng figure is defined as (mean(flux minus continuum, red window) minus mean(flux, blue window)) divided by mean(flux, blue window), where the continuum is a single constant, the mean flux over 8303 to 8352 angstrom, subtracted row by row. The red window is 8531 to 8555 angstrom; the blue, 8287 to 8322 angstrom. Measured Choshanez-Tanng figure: -1.12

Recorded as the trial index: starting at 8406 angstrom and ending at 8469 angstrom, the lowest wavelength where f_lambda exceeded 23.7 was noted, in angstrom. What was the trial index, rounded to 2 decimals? 8408.32 angstrom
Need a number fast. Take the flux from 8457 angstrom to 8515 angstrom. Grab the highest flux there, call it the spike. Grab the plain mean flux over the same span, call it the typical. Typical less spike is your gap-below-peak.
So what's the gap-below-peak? -0.72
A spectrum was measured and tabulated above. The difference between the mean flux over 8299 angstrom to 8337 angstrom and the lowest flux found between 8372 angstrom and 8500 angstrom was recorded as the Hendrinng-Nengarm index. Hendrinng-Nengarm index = 3.5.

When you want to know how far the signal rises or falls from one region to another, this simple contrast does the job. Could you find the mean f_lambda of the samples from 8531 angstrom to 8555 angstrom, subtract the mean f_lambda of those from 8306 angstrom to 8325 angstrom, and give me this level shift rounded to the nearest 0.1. -2.7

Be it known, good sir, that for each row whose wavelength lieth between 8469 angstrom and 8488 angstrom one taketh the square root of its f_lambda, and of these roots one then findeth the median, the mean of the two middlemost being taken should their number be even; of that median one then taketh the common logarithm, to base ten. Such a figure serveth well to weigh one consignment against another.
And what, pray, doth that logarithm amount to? 0.687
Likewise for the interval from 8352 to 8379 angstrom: 0.694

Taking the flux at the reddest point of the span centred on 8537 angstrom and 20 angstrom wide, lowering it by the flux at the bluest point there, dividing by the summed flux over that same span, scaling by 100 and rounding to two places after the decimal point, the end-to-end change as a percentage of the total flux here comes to -2.90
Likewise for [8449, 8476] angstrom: -0.31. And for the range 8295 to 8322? -0.07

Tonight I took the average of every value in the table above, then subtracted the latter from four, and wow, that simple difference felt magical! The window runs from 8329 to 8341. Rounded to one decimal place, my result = -20.3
